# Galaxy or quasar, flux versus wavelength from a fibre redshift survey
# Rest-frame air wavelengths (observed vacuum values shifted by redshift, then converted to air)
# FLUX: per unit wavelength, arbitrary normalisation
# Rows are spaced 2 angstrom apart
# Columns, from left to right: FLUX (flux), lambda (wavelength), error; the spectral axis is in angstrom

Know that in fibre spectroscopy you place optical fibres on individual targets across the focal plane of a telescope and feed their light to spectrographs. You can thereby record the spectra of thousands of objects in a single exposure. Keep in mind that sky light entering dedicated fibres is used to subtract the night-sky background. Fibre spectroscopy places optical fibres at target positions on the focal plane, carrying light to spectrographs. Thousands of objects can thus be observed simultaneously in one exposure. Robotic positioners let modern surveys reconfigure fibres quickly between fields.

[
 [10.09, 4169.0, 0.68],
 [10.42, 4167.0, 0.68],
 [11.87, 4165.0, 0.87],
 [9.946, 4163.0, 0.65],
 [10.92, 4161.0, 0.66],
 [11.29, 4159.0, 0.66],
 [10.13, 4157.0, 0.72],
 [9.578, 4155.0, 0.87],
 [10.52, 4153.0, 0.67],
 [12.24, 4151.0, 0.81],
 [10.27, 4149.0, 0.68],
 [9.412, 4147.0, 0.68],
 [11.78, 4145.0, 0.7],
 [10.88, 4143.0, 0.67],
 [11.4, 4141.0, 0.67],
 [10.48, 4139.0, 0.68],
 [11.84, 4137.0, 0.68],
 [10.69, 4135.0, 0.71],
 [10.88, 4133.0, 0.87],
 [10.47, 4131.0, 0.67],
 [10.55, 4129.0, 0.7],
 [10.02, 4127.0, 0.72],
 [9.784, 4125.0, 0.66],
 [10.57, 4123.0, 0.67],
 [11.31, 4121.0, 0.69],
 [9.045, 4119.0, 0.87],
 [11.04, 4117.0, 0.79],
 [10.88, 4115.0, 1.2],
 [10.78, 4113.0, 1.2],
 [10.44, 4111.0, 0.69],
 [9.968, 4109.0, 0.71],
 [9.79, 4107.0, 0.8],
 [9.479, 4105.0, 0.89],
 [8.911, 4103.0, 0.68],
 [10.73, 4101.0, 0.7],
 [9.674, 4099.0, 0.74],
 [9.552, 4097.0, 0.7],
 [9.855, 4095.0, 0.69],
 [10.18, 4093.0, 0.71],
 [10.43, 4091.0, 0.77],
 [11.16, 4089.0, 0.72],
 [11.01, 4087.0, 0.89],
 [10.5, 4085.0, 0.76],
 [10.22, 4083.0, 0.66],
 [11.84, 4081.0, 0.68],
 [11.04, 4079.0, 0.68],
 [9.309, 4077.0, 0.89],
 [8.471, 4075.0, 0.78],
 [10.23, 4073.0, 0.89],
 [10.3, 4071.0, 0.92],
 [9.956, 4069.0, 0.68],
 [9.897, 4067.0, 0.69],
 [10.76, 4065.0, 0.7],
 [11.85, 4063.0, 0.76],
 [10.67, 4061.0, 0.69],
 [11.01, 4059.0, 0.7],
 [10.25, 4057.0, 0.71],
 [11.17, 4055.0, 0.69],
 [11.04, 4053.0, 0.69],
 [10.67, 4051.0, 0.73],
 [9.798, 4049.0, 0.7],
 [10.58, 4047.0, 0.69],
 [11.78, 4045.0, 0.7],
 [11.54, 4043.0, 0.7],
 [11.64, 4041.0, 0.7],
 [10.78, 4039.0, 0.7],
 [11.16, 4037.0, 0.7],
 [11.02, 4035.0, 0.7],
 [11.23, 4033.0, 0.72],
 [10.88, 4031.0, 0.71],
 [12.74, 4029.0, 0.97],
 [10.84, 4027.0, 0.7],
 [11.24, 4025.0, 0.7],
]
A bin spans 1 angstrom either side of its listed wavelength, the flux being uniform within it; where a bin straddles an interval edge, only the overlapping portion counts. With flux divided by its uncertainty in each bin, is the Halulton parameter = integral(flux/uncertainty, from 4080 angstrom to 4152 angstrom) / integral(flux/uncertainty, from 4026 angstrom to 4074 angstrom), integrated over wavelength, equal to 1.4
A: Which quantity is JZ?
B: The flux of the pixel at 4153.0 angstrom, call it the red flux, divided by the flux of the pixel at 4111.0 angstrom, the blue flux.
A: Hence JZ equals 1.01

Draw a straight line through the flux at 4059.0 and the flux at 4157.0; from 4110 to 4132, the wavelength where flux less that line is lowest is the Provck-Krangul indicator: 4119.0 angstrom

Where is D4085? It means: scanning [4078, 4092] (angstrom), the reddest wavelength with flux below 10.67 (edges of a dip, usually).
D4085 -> 4091.0 angstrom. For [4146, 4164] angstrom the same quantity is 4163.0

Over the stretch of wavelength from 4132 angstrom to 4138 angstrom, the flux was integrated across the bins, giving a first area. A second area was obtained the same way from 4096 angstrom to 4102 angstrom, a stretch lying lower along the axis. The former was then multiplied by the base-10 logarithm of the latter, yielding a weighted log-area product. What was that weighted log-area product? 119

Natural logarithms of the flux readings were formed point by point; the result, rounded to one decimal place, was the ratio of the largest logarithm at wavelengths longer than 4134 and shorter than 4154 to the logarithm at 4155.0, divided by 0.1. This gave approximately 11.1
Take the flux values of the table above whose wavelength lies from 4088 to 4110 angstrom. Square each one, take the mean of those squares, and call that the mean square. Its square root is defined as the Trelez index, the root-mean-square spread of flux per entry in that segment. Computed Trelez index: 10.0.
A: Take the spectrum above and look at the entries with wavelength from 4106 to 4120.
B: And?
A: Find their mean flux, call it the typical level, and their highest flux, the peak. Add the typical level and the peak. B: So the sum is 21.3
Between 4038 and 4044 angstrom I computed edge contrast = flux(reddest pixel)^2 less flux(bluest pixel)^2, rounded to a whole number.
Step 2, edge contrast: 17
